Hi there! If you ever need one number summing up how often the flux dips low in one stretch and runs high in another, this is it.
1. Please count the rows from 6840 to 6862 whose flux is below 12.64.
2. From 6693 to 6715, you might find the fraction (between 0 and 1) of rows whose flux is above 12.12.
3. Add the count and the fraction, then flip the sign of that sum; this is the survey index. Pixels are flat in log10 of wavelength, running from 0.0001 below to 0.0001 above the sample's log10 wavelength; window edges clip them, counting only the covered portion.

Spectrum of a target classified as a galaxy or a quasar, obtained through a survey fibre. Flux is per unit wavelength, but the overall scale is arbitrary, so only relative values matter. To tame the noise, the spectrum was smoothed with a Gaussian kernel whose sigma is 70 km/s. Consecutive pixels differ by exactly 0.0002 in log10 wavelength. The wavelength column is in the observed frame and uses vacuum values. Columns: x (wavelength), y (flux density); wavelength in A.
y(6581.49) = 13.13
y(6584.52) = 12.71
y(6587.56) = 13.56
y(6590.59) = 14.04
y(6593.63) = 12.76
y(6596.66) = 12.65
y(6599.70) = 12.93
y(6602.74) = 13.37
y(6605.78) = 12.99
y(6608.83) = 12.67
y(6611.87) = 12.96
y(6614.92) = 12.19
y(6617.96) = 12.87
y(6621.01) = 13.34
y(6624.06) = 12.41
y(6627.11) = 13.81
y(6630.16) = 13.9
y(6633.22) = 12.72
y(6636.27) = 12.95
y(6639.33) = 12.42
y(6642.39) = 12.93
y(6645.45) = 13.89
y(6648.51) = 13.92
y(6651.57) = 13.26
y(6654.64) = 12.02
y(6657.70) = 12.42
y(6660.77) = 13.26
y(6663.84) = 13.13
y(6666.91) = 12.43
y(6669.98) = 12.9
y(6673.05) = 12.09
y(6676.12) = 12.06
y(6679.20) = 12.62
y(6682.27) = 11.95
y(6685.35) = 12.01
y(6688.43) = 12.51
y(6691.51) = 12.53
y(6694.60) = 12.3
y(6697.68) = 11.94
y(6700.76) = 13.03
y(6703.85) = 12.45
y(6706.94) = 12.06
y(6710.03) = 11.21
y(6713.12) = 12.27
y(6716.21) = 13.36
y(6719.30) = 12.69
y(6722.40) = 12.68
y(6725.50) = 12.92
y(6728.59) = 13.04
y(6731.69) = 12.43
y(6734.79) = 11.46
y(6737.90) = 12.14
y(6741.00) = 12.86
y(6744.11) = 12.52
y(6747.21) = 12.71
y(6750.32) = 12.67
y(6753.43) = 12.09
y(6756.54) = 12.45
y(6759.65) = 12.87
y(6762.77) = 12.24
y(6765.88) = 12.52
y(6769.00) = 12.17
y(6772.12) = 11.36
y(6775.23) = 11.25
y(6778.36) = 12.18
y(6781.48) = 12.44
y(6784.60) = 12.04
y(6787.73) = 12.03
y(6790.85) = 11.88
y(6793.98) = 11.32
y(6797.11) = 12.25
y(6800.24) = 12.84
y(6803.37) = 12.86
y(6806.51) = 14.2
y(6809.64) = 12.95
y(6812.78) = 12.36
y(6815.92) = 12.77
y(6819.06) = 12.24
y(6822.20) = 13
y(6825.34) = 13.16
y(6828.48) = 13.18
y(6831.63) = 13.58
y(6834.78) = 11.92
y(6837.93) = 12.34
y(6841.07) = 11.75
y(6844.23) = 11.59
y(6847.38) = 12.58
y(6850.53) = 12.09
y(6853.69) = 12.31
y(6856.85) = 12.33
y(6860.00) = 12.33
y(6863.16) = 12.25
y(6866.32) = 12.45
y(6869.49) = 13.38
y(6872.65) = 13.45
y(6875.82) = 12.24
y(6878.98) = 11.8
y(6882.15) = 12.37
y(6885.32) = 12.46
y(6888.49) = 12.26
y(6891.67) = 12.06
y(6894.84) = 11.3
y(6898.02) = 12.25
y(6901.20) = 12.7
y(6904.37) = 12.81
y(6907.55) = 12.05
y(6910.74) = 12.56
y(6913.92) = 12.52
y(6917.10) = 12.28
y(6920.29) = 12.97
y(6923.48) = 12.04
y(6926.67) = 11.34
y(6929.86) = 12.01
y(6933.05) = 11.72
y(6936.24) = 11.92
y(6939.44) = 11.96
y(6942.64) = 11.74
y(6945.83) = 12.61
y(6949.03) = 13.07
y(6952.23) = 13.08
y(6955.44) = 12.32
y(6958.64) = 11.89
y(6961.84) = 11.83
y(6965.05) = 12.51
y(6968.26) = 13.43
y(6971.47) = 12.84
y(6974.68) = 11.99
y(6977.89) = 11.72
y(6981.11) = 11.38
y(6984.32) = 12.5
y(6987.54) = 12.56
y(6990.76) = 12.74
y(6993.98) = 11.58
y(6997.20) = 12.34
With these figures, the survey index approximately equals -7.6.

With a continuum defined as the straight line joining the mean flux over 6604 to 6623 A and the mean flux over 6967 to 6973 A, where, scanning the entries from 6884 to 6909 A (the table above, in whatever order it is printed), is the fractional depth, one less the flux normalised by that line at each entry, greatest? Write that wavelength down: 6894.84 A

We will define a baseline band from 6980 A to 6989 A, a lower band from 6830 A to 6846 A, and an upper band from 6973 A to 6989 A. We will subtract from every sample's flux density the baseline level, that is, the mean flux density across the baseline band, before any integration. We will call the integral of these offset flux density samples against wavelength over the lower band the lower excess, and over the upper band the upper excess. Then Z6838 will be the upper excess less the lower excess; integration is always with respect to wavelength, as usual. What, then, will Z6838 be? -3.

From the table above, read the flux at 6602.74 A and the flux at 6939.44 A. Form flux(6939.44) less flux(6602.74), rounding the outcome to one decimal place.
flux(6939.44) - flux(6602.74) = -1.4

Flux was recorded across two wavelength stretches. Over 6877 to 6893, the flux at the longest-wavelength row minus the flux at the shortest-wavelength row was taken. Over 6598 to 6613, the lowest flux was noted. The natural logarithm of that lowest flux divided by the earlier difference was 3.9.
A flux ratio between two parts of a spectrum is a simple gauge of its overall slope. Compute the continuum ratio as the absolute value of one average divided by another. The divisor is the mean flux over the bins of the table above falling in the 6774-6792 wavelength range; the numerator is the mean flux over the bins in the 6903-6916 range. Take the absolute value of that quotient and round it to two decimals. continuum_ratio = 1.04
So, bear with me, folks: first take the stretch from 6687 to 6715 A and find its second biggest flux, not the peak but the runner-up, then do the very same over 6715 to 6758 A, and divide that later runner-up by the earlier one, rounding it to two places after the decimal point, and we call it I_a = 1.04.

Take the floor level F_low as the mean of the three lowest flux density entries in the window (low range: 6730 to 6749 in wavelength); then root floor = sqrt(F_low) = 3.47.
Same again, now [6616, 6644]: 3.54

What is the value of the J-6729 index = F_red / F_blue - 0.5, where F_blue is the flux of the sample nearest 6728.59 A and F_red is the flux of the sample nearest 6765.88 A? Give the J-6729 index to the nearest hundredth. 0.46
